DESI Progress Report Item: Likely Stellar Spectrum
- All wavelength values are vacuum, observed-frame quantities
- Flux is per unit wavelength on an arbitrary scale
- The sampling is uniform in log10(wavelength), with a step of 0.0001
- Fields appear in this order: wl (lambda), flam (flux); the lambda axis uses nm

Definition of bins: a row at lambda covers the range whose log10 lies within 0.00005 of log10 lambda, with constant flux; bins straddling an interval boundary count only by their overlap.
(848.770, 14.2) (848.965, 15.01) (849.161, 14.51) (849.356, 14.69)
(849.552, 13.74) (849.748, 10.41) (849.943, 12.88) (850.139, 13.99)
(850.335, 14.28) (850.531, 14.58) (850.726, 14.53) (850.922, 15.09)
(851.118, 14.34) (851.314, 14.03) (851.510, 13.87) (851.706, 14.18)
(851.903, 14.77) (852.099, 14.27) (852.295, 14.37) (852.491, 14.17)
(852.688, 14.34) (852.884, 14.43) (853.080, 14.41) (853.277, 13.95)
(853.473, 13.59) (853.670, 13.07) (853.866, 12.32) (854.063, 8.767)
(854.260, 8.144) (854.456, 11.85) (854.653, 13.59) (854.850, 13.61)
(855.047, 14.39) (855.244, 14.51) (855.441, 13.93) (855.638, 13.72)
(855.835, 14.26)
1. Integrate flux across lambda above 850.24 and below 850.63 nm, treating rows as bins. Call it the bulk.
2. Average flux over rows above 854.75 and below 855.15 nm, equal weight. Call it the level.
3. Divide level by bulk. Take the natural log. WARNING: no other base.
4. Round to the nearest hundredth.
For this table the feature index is 0.91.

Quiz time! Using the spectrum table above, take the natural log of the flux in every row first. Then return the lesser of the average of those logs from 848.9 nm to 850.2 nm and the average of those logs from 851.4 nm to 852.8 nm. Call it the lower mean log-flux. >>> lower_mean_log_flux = 2.60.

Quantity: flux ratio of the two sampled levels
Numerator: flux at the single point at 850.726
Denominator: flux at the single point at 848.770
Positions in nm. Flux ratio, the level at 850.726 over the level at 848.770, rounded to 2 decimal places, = 1.02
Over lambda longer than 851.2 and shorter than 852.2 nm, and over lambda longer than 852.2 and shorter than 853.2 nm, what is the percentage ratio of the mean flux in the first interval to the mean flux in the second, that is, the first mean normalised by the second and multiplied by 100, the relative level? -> 99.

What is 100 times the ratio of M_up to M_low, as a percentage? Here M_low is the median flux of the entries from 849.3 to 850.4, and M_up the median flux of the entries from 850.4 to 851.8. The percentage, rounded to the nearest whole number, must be 103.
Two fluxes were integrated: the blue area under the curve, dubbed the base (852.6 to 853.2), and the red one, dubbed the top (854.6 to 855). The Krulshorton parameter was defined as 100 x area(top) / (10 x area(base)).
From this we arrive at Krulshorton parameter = 6.3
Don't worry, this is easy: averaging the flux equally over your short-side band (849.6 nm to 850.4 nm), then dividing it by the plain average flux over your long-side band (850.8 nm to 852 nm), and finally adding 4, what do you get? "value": 4.90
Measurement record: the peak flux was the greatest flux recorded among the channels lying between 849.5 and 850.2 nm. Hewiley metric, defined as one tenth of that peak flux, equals 1.40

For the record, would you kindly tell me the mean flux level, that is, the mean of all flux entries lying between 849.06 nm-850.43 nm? 13.5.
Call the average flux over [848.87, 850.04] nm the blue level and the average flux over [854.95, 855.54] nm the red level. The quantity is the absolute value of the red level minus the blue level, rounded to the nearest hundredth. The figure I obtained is 0.74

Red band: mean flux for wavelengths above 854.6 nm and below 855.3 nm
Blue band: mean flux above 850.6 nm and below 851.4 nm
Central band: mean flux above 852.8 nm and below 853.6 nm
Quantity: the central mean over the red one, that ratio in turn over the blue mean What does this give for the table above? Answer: 0.069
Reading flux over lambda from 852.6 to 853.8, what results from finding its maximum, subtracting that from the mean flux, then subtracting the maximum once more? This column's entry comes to -14.9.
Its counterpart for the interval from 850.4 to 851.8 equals -15.8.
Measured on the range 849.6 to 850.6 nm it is -15.9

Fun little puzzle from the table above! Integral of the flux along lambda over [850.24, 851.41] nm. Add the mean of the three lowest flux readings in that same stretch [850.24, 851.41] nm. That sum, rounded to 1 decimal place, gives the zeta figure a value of 31.2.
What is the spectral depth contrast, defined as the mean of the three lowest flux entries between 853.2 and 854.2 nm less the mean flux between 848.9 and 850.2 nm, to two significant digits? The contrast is -2.2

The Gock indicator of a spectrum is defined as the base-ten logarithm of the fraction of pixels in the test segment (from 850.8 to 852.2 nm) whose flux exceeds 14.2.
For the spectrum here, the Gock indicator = -0.243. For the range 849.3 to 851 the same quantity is -0.255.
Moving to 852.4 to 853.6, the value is -0.301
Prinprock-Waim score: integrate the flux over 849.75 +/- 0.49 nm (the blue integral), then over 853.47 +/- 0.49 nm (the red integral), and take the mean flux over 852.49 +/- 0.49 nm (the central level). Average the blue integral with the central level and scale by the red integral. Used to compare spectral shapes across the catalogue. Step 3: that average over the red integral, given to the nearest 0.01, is 1.03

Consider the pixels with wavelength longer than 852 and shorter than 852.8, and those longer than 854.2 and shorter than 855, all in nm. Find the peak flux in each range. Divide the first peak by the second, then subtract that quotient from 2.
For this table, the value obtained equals 0.94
